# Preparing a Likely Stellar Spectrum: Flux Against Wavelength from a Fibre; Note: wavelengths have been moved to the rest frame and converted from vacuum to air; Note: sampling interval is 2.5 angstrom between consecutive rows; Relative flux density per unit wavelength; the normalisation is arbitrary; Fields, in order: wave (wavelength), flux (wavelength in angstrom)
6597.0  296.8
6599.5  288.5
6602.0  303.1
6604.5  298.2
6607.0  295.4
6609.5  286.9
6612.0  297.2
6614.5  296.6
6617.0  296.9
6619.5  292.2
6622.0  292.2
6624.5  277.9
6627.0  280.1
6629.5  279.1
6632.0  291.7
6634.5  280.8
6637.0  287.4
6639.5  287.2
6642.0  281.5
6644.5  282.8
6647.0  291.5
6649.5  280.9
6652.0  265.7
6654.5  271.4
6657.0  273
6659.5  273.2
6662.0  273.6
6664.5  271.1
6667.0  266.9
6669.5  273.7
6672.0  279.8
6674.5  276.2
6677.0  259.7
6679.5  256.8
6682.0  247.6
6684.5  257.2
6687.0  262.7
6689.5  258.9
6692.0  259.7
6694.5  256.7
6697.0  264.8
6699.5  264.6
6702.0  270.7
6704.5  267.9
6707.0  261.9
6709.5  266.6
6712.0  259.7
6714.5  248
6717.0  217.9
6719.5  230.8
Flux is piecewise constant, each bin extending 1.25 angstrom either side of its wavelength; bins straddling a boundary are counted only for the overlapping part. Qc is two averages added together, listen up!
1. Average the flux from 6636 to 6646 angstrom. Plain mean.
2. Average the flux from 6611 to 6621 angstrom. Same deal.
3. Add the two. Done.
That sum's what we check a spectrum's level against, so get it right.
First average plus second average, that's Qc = 580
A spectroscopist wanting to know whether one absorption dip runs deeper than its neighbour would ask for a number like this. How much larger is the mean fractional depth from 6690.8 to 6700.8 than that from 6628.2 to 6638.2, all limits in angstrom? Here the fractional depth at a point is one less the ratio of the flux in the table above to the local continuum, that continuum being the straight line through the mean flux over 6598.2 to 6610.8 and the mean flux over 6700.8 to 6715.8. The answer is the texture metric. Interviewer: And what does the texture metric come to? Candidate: 0.015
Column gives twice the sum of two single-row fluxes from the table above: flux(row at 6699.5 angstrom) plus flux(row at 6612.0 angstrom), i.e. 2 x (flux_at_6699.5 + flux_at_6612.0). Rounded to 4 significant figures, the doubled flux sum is 1124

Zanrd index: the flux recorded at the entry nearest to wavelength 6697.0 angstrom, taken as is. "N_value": 264.8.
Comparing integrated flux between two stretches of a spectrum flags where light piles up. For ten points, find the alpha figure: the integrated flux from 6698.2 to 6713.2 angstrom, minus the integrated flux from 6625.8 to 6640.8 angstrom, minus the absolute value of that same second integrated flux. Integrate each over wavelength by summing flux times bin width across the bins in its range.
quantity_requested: -4553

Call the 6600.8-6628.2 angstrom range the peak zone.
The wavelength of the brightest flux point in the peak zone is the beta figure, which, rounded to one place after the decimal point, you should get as 6602.0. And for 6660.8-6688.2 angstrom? 6672.0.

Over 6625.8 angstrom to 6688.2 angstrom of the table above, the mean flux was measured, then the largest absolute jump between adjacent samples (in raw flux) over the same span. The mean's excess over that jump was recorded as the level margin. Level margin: 258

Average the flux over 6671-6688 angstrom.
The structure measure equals 263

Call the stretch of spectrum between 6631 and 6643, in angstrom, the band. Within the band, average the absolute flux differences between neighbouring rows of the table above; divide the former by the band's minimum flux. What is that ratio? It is 0.021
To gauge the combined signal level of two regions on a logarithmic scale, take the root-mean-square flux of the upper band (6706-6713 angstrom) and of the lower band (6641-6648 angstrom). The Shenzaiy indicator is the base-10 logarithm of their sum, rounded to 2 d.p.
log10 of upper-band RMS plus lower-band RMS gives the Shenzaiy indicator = 2.74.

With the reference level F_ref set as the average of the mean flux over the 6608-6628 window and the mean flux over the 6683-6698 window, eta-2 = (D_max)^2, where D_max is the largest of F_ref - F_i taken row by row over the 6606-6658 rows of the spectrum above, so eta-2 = 86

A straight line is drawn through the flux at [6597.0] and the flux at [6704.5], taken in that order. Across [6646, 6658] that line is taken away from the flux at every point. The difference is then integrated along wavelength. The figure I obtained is -69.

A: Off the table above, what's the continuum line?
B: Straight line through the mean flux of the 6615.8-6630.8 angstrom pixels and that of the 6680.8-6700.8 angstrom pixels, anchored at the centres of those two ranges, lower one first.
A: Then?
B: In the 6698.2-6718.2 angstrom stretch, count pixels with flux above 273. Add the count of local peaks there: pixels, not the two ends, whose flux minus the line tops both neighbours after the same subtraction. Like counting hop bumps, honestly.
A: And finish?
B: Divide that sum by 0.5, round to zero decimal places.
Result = 4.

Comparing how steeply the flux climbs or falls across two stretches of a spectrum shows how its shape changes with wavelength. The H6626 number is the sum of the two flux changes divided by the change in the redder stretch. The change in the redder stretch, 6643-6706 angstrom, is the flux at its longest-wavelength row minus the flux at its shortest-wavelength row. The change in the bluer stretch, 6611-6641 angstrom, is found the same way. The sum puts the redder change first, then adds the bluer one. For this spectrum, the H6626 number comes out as 1.7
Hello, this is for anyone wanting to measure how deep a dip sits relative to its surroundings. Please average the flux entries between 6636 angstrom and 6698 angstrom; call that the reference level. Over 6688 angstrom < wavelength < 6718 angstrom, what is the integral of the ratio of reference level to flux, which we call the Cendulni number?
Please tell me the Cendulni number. 31.5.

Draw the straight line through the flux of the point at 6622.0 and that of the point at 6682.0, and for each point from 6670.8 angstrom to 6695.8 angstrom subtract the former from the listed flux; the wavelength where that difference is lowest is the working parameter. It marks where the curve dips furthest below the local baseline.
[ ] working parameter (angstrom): 6682.0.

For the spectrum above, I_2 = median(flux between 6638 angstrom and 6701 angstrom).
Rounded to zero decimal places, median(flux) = 271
